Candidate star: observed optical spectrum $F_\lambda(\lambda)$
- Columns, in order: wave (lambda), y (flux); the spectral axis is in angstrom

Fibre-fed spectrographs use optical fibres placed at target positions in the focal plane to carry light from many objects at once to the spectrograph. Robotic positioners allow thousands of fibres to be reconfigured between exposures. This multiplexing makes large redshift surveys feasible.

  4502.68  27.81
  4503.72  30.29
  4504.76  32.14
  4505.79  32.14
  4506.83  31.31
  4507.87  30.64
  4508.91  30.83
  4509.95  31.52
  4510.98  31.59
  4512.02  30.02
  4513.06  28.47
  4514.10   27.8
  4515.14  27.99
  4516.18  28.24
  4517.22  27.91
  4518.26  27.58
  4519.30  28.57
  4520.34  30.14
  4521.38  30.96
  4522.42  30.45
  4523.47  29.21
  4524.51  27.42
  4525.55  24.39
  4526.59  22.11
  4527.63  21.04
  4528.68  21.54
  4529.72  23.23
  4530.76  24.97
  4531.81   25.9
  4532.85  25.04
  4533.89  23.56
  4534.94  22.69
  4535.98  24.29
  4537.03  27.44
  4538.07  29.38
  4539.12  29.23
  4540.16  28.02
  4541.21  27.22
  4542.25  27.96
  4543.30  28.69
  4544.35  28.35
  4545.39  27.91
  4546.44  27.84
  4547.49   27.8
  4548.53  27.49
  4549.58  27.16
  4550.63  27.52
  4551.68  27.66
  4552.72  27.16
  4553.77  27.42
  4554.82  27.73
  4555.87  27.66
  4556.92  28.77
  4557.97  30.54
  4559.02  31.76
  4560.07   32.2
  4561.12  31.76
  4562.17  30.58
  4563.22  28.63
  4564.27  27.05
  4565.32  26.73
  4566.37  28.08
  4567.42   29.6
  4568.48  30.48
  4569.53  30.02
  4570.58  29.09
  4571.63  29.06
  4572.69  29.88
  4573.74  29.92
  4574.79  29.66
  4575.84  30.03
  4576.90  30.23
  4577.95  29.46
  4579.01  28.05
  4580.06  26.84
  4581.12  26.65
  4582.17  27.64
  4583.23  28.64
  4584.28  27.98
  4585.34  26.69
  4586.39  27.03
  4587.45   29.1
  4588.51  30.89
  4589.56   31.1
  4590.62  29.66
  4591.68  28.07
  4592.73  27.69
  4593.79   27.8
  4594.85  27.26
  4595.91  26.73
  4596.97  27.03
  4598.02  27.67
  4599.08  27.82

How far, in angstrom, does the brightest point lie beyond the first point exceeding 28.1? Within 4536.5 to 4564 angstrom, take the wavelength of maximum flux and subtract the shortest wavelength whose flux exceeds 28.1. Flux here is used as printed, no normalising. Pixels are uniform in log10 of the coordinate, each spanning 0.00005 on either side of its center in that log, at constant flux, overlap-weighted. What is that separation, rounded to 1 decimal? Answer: 22.0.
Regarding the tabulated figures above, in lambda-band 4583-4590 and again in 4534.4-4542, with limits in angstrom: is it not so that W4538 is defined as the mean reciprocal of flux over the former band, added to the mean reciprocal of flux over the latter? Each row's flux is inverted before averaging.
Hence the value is 0.0723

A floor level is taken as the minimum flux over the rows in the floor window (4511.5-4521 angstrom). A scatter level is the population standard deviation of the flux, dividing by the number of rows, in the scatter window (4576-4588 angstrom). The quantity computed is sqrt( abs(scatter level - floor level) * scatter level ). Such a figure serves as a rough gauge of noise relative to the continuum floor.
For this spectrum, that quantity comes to 6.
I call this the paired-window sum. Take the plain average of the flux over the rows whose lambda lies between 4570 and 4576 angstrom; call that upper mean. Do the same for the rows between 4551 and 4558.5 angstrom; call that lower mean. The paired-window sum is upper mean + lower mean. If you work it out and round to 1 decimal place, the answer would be 57.7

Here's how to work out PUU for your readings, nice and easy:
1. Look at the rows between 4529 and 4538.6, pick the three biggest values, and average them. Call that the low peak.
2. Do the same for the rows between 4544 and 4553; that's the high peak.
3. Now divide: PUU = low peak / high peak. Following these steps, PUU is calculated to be 0.984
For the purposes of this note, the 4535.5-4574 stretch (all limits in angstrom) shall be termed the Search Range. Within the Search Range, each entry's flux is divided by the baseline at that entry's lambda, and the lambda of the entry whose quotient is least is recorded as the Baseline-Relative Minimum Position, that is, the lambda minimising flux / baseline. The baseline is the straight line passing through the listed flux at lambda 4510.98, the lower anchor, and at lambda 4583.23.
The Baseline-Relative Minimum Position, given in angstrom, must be 4535.98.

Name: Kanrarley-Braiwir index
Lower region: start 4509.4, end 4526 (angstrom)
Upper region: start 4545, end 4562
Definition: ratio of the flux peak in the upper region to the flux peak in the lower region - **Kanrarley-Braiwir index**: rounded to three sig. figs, 1.02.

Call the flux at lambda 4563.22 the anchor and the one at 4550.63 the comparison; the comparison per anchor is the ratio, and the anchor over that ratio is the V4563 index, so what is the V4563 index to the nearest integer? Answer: 30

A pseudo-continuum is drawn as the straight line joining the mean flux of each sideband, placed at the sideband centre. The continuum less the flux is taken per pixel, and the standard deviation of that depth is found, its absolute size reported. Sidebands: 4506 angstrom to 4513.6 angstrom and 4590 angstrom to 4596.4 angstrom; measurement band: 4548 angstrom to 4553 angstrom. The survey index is 0.2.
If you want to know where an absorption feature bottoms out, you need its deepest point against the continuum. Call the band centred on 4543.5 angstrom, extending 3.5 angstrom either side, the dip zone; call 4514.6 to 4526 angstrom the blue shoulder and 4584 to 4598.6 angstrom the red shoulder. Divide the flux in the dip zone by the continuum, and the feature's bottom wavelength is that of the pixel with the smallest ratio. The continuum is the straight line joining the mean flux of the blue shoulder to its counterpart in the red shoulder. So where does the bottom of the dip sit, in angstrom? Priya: 4541.21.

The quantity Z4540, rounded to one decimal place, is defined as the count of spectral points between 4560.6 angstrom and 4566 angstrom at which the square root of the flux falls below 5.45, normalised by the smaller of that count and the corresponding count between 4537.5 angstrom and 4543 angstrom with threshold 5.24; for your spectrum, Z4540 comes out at 3.0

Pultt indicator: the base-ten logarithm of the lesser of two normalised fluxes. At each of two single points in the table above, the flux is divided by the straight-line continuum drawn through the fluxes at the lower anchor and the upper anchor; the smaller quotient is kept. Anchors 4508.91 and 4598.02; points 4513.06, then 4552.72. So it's -0.033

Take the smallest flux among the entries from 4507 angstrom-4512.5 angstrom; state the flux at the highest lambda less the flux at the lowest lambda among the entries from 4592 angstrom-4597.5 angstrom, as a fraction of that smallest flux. -0.022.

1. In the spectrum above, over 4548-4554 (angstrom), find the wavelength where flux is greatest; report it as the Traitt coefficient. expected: 4551.68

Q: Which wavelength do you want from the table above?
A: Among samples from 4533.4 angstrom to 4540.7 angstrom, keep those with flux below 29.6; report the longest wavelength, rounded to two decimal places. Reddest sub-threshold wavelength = 4540.16 angstrom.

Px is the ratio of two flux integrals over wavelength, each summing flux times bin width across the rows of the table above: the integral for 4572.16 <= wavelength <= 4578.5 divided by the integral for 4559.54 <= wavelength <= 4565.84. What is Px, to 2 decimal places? 1.02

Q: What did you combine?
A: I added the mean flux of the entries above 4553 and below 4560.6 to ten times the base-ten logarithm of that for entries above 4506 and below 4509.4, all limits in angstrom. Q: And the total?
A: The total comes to 44.3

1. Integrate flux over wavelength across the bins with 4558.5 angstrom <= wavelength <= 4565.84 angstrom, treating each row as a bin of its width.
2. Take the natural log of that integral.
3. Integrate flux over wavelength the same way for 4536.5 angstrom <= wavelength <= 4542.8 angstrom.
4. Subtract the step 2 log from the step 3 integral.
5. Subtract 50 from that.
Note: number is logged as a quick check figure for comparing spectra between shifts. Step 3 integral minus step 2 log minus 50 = 122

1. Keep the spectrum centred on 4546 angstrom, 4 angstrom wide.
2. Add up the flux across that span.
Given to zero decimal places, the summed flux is 112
